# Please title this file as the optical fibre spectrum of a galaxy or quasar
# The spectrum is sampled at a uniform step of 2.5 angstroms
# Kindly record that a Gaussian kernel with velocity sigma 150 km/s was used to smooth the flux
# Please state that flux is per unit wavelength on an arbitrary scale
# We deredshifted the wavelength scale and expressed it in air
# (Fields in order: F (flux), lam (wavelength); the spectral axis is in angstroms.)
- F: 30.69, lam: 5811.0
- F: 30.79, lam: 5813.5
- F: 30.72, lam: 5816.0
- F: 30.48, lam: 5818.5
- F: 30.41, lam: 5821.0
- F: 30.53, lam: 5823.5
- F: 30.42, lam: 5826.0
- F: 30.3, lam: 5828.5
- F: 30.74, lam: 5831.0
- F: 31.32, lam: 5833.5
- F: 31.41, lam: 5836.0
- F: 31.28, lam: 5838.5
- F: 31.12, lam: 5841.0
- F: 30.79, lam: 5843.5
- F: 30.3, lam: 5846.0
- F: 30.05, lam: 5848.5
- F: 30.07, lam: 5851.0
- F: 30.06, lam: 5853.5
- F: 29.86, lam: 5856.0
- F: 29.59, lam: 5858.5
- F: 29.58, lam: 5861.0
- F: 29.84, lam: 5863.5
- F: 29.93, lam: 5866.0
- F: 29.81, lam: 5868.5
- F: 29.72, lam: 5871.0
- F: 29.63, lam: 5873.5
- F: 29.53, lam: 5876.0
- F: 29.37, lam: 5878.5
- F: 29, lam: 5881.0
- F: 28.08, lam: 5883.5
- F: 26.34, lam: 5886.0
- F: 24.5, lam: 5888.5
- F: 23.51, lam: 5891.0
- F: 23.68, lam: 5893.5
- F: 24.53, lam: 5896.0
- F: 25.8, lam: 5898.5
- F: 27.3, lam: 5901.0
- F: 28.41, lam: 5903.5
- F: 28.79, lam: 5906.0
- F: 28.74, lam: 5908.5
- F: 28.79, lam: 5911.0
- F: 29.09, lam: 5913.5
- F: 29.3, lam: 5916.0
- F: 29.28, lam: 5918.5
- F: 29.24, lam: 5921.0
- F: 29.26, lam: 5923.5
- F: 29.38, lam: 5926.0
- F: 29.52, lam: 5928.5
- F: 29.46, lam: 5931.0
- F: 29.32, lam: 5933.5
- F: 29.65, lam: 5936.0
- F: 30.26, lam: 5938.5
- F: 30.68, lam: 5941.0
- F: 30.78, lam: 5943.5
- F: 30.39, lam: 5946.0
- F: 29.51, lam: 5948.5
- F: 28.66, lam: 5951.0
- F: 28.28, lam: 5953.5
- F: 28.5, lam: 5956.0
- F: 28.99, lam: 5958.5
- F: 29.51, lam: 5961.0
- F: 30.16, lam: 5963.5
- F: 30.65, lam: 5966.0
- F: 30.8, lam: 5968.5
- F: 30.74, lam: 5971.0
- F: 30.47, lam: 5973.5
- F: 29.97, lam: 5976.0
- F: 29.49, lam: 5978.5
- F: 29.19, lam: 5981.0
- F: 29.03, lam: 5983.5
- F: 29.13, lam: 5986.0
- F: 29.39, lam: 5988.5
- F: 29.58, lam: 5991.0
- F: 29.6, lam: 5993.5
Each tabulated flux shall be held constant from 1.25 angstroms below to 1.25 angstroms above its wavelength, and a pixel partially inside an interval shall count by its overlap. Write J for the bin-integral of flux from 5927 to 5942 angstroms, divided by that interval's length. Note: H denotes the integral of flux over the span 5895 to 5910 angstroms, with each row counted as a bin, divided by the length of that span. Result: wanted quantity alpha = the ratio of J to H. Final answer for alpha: 1.09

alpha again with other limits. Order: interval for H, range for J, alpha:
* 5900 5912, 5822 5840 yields 1.09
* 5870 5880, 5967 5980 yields 1.02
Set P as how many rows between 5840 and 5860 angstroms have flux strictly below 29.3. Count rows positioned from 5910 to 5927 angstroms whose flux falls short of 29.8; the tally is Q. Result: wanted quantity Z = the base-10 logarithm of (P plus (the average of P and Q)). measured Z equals 0.54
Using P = 0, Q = 7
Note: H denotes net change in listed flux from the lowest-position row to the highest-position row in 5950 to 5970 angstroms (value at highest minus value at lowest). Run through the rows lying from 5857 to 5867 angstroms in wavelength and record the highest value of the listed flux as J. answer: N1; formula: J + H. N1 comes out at 32.1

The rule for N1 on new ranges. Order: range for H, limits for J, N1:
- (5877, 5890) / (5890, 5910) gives 23.9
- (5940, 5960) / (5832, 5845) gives 29.7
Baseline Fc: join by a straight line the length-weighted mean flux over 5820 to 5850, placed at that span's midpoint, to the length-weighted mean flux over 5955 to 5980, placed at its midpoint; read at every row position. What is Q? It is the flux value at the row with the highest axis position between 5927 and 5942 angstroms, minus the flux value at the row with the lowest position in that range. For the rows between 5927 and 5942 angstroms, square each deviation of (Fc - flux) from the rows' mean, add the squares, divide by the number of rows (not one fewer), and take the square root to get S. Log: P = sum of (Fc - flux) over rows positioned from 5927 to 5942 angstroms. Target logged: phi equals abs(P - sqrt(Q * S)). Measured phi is 1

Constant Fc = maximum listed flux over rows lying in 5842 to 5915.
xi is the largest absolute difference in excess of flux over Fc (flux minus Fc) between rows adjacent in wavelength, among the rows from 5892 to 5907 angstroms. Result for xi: 1.50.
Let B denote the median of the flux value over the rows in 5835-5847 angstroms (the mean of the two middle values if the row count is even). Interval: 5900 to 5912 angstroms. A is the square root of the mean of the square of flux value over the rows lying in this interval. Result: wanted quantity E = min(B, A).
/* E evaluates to 28.4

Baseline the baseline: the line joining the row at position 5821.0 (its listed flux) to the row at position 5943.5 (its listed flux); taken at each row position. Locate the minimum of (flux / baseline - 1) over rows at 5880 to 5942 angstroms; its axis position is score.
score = 5891.0 angstroms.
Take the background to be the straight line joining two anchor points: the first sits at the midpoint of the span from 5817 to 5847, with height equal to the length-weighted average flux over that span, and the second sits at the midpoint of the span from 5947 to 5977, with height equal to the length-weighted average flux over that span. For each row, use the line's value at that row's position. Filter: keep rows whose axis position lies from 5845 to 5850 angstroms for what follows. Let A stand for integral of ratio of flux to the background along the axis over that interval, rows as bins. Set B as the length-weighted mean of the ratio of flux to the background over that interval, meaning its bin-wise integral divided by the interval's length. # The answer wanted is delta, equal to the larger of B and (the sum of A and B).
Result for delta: 5.91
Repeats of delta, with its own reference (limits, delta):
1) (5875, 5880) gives 5.81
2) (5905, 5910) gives 5.73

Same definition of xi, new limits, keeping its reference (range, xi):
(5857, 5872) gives 0.26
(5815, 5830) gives 0.24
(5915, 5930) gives 0.14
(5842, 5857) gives 0.49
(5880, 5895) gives 1.84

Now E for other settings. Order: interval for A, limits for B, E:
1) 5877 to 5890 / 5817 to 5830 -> 27.5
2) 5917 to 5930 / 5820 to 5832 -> 29.3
